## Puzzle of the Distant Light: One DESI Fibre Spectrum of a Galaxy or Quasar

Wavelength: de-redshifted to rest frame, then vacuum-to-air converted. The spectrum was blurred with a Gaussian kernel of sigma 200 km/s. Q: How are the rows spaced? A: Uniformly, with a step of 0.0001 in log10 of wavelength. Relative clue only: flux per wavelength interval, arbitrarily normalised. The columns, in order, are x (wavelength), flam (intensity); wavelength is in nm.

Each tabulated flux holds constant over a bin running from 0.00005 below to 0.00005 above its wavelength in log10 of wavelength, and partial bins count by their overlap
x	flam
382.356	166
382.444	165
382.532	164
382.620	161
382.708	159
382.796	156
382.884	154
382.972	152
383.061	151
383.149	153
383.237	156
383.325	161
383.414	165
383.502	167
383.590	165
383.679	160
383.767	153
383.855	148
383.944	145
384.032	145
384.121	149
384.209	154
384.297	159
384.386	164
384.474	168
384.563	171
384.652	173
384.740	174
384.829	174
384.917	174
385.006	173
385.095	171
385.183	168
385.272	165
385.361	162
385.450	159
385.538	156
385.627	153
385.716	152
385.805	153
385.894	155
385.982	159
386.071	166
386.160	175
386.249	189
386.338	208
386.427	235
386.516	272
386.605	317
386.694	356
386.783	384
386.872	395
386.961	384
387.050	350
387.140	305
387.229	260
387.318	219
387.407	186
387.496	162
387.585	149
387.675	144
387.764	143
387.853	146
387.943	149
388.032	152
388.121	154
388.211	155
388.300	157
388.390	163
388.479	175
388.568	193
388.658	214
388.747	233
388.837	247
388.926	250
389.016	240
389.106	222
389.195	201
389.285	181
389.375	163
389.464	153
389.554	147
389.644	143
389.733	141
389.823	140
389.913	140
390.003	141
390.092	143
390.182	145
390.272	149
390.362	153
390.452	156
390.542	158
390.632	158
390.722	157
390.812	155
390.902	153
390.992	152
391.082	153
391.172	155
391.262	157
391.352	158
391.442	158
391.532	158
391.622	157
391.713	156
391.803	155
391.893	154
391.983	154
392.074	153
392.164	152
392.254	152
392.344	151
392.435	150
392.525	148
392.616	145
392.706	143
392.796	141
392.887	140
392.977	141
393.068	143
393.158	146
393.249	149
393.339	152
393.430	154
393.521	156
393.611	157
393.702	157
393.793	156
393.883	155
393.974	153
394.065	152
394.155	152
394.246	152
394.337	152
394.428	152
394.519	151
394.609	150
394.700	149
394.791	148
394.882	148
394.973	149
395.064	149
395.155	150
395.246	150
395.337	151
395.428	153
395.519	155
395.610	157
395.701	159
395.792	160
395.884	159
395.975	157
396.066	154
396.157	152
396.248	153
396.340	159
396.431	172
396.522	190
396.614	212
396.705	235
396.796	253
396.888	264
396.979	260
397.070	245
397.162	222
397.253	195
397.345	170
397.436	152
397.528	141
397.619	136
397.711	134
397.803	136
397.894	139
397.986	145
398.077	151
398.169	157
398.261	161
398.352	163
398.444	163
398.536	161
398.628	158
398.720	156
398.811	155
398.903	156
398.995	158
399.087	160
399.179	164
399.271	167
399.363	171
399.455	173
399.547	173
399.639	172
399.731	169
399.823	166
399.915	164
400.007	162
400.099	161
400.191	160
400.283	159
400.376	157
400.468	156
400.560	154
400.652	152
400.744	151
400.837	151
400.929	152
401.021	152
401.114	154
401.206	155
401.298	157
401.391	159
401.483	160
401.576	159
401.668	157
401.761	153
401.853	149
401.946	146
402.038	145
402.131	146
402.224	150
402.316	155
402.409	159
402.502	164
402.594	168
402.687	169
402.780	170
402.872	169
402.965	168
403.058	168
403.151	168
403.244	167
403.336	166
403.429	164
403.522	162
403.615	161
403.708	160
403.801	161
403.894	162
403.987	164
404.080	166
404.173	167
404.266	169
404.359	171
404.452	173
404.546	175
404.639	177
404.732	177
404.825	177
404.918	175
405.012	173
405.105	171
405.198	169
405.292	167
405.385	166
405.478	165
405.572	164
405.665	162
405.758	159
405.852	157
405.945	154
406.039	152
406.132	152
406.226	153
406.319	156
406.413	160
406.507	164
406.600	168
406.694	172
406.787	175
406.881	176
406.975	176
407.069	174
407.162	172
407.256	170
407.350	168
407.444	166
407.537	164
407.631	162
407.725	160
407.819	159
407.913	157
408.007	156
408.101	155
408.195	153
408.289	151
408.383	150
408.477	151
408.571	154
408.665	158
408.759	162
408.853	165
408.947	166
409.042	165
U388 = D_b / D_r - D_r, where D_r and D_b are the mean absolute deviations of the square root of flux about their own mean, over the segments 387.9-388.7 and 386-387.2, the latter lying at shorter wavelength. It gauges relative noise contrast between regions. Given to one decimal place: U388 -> 2.8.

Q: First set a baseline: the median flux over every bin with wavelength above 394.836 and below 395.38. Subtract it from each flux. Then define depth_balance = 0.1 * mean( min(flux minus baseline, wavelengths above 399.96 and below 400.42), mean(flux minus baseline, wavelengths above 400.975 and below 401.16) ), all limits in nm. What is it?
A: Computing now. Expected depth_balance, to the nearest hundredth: 0.55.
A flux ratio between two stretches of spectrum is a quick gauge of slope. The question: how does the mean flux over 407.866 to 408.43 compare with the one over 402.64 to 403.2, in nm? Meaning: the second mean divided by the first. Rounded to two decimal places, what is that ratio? 1.10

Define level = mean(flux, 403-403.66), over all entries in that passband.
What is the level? 165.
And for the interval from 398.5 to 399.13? 158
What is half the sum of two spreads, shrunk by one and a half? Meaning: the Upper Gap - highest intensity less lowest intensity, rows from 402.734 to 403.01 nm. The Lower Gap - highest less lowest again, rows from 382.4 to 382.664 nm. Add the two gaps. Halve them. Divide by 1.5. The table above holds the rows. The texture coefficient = 2.0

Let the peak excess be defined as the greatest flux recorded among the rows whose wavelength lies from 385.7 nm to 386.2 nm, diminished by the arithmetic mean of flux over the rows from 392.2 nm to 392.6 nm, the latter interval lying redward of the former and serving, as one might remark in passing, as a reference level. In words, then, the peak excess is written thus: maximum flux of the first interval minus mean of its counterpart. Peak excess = 25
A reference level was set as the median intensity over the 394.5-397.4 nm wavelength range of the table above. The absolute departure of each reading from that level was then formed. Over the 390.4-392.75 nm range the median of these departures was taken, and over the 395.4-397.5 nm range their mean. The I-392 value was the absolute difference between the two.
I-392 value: 29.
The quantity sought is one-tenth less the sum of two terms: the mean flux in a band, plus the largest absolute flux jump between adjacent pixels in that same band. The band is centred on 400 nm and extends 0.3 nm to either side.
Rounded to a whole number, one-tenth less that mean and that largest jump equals -166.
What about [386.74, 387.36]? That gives -373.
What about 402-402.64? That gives -160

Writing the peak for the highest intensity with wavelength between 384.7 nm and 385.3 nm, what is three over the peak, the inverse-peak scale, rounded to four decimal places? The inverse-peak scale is 0.0172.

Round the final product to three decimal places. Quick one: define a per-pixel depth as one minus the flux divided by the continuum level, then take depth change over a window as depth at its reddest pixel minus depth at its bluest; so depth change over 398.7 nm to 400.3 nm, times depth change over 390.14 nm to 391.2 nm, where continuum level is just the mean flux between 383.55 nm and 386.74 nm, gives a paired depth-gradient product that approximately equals 0.001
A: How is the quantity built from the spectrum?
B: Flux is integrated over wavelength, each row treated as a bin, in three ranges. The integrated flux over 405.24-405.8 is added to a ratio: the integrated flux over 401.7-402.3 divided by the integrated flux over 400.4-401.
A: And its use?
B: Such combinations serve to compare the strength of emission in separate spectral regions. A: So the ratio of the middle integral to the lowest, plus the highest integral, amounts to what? 93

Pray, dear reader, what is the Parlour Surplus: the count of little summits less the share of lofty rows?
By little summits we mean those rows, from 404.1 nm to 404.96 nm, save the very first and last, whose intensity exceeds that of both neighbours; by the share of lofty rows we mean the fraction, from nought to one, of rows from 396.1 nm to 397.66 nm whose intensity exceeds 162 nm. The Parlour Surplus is -0.6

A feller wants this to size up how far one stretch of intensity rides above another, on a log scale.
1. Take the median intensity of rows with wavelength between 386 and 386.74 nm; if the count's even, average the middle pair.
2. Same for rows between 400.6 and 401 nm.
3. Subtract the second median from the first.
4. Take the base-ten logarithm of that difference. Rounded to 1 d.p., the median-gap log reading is 1.8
